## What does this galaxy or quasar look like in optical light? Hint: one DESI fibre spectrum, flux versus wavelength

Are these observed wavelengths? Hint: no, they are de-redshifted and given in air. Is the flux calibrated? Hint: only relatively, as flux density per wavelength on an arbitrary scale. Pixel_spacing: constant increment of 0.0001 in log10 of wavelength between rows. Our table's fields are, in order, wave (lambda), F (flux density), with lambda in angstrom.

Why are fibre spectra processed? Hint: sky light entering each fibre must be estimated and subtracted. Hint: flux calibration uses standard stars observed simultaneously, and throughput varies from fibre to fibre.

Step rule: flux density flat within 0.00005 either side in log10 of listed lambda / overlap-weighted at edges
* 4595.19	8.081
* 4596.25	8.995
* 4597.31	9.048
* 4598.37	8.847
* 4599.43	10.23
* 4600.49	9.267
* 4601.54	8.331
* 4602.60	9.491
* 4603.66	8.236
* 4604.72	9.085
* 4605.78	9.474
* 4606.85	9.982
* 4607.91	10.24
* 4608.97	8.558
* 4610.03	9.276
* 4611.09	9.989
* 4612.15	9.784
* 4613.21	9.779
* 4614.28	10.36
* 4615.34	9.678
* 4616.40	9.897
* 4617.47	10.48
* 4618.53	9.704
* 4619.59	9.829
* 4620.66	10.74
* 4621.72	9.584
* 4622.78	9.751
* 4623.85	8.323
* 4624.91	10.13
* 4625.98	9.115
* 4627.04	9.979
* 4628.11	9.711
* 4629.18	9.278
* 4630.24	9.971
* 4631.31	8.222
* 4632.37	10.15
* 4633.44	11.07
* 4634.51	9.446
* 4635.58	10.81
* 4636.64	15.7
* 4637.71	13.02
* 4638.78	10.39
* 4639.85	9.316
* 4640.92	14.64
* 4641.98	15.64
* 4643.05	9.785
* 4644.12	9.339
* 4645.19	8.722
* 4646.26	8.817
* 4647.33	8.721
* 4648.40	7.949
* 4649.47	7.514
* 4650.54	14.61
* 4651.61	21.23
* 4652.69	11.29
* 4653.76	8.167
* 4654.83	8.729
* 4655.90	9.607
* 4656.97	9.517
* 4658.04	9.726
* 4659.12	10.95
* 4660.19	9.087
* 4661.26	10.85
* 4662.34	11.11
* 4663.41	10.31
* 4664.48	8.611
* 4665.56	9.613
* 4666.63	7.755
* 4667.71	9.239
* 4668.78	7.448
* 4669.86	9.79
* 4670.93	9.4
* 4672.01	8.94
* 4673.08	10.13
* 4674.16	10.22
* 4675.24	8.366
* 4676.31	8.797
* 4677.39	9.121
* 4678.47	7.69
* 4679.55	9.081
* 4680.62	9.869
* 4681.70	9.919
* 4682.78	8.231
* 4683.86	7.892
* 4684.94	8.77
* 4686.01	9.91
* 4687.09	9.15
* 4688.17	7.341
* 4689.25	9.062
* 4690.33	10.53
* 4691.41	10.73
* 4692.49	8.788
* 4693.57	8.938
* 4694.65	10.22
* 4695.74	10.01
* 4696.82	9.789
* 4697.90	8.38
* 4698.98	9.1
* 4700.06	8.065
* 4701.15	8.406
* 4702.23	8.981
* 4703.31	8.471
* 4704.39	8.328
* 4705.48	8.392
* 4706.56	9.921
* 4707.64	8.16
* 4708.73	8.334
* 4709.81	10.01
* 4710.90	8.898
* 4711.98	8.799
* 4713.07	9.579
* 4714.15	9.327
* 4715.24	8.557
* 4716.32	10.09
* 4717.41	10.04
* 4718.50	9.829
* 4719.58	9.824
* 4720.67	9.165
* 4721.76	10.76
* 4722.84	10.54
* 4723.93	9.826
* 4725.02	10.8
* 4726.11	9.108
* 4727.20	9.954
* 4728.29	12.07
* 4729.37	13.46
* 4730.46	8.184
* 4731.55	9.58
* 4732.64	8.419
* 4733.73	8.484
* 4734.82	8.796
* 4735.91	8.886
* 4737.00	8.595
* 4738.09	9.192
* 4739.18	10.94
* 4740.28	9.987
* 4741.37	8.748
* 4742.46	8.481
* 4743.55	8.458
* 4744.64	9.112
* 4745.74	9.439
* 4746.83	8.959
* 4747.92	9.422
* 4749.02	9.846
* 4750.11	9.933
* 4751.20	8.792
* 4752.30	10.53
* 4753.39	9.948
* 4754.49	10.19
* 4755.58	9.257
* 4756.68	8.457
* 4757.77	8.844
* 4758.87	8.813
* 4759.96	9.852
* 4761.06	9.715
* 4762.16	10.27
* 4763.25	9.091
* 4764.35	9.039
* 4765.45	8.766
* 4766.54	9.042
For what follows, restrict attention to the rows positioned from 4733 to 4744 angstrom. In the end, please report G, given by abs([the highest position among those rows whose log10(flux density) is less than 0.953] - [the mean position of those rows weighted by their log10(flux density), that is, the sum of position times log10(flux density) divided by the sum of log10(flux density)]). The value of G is 4.9 angstrom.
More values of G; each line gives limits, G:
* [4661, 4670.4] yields 3.3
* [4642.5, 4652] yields 1.9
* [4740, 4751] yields 1.6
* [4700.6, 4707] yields 1.6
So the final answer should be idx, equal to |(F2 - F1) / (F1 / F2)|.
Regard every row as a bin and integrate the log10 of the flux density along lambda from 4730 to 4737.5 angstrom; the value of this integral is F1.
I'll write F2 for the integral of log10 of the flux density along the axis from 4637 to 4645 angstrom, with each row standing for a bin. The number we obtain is 1.7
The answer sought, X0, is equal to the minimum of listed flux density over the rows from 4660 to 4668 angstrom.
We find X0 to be 7.755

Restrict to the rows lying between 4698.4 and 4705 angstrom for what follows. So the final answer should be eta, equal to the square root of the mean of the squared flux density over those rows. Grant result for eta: 8.6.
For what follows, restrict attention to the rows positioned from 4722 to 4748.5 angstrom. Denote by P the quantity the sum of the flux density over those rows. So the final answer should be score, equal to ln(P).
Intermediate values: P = 229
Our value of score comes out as 5.44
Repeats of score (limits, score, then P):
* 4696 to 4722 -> 5.39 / 219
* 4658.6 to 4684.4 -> 5.40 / 222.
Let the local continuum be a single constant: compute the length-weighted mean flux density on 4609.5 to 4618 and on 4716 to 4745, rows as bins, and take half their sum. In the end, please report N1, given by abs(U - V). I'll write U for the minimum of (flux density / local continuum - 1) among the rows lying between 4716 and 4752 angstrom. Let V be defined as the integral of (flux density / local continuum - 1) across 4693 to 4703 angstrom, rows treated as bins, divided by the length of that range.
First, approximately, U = -0.16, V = -0.07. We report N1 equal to 0.09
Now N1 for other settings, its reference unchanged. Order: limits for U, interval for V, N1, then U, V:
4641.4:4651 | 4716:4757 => 0.22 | -0.23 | -0.02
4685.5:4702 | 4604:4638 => 0.27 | -0.25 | 0.02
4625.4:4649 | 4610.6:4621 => 0.21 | -0.19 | 0.02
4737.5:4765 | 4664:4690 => 0.05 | -0.14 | -0.09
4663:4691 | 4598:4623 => 0.23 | -0.25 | -0.02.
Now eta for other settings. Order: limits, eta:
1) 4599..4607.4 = 9.3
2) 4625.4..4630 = 9.5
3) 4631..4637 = 11.1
